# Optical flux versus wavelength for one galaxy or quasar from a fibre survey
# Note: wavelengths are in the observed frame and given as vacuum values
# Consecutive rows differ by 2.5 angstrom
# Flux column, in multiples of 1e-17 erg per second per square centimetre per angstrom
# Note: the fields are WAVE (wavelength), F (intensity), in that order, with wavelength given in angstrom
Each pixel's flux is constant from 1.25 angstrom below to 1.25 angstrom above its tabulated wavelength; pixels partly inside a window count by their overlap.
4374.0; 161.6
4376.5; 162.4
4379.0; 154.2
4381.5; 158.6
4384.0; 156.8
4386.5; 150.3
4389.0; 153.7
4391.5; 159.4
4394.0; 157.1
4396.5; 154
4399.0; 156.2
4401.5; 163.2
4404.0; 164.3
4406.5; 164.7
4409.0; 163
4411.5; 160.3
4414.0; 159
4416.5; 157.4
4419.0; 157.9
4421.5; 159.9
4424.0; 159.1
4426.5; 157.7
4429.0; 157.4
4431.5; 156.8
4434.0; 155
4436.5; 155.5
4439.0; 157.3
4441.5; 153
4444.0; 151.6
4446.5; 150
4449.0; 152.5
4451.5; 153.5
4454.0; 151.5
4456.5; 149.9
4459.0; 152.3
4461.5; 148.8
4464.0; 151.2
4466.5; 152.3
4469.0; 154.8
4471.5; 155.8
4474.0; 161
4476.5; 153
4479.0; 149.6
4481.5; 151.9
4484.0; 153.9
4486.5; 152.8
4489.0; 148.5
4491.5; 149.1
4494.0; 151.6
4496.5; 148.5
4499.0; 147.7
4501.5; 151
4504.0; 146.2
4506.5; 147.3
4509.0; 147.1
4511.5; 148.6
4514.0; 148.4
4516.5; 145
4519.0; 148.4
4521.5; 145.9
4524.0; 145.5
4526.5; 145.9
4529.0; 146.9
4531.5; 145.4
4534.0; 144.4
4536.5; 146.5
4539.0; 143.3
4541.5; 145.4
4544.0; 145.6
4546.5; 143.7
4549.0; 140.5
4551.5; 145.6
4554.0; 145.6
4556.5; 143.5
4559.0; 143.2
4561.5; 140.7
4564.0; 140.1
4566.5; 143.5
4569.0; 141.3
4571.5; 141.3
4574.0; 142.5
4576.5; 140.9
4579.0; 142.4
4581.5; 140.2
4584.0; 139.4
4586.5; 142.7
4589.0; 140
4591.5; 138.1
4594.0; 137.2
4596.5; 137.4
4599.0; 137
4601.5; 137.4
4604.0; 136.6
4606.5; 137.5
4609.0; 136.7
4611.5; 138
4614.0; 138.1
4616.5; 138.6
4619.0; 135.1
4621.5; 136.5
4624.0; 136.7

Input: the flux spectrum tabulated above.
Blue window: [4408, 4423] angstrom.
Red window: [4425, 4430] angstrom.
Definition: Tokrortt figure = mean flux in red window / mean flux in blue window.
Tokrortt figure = 0.99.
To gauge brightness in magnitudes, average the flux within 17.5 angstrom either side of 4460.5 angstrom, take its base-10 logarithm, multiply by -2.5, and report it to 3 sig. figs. -5.46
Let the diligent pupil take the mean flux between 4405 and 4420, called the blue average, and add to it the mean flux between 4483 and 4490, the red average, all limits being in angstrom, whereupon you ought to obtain 312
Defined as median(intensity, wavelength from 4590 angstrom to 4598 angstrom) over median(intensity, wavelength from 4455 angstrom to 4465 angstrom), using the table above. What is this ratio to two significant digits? 0.91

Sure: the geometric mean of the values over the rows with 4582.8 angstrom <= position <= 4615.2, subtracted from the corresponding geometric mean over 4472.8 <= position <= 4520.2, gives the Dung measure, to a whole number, 12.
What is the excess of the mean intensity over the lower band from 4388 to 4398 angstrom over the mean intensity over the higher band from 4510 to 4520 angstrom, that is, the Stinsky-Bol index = 8.5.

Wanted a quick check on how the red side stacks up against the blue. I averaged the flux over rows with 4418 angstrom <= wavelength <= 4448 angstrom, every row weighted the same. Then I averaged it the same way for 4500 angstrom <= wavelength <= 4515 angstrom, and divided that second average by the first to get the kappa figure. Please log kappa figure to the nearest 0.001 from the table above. 0.950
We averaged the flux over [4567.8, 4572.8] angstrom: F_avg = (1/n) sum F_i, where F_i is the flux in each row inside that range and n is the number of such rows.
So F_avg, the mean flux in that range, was 141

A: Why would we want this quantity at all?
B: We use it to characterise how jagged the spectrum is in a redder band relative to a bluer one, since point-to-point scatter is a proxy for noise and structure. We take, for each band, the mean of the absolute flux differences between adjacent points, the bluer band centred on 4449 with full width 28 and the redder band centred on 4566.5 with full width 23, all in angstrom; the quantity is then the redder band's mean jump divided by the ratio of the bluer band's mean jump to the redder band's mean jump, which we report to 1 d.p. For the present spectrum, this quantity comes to 1.0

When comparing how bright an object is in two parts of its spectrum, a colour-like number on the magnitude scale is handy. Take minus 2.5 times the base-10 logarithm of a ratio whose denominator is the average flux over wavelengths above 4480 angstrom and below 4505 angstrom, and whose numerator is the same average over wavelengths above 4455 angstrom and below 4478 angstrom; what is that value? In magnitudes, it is -0.022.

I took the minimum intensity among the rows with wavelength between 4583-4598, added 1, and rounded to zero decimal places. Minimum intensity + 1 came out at 138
